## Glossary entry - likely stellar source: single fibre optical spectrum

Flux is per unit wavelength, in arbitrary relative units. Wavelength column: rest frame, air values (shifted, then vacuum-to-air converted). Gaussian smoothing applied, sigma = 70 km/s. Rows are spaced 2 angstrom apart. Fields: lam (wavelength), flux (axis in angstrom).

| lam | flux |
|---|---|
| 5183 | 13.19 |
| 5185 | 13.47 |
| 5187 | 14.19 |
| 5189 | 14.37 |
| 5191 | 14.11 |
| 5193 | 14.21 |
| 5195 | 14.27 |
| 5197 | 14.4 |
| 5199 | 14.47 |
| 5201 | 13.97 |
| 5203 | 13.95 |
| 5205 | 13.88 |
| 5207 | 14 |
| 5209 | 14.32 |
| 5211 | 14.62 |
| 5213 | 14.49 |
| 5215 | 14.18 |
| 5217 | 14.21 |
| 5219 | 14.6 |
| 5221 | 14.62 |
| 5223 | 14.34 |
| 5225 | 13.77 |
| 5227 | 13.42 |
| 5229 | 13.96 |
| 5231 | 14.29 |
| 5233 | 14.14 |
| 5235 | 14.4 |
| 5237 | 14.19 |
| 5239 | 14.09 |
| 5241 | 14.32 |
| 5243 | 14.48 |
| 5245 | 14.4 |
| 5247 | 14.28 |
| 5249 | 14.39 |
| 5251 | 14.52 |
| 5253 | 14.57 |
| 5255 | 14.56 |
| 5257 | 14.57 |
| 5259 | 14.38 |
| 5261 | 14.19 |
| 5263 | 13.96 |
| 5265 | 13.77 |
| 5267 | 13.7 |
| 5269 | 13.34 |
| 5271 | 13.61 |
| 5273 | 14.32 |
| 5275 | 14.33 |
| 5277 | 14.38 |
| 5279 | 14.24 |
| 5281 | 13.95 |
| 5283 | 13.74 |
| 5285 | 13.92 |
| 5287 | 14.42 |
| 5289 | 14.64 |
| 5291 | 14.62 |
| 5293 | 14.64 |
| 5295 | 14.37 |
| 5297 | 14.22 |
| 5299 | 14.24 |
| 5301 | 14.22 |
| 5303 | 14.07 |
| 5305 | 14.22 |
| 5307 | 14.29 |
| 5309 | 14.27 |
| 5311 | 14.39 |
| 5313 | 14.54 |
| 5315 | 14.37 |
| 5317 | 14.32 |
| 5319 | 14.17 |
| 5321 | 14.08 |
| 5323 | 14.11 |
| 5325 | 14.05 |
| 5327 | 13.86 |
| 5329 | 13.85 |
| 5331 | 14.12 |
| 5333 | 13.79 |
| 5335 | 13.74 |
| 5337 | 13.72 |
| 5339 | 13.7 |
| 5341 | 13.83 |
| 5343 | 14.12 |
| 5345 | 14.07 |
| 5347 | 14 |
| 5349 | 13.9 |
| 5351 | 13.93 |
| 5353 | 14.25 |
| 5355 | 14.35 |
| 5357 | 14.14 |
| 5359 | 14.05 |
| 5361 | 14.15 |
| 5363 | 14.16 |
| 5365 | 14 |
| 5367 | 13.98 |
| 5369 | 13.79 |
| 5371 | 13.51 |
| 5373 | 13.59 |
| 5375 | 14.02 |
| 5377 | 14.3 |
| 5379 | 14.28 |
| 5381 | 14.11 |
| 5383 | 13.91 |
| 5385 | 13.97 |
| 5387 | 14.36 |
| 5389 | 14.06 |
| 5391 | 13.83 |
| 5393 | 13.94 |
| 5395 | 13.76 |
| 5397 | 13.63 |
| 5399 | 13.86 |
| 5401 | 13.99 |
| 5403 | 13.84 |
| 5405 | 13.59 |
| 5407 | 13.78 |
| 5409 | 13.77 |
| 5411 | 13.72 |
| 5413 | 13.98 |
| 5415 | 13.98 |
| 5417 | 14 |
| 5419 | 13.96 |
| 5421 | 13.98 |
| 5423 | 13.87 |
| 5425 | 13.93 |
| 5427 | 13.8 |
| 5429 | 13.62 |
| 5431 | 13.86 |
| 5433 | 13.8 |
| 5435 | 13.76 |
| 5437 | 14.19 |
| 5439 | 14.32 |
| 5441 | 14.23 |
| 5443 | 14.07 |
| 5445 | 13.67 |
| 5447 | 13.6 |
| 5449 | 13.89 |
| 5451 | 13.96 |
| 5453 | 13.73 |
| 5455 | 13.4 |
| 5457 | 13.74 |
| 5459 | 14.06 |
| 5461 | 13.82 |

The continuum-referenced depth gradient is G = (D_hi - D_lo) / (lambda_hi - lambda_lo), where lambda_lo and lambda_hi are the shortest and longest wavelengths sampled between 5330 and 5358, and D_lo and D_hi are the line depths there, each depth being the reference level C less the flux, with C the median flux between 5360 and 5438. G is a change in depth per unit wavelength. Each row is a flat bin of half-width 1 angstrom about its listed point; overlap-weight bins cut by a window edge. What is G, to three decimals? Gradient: -0.001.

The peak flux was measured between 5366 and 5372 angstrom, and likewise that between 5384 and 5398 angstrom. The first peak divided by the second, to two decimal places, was 0.97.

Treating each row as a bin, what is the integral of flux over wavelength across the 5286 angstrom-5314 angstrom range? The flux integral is 402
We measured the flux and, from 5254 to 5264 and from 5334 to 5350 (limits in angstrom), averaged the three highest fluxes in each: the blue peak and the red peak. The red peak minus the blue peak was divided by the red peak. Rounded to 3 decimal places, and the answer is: -0.031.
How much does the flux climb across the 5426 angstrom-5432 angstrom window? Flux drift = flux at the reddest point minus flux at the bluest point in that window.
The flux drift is 0.1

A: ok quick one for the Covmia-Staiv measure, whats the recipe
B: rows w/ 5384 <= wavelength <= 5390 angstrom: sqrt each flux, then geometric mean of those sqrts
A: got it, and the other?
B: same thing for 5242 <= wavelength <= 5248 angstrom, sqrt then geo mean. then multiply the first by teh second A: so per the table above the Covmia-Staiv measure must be 14.3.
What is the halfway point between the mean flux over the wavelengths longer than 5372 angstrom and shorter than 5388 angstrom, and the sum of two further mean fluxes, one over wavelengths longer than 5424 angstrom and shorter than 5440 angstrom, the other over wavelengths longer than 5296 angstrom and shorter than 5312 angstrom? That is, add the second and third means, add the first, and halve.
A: 21.1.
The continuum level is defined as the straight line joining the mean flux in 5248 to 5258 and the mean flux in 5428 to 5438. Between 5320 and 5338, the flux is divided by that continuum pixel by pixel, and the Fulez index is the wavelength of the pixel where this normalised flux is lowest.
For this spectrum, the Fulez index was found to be 5337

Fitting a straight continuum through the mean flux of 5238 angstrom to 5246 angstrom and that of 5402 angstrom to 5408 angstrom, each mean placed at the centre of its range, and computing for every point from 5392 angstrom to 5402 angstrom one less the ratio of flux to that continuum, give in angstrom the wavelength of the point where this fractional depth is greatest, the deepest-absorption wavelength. 5397 angstrom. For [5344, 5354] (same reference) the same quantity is 5349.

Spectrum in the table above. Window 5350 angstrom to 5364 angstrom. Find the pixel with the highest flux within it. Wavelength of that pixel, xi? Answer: 5355 angstrom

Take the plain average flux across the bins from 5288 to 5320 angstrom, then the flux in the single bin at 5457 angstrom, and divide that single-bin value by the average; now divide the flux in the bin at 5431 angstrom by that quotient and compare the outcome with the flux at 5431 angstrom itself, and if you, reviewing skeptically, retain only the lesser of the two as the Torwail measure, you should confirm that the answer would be 13.9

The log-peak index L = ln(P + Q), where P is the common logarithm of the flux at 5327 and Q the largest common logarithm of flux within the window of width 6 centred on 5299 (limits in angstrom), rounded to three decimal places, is 0.831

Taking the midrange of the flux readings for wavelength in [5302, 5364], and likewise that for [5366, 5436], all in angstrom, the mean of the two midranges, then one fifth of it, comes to 2.81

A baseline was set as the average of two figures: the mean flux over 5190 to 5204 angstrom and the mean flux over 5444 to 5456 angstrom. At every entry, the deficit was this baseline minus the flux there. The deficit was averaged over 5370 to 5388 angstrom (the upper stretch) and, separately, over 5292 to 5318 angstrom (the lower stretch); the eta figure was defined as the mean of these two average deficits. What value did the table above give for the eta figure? -0.21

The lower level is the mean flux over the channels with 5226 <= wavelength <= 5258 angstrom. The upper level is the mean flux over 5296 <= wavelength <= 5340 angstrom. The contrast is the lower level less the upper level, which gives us 0.18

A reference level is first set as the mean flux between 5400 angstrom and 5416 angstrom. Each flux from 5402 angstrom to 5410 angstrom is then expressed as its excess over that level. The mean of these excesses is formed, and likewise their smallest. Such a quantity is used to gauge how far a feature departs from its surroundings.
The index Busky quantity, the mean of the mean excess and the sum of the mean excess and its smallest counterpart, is -0.21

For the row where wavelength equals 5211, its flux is 14.62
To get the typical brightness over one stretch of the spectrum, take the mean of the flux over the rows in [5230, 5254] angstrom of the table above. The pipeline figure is 14.3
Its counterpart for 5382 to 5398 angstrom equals 13.9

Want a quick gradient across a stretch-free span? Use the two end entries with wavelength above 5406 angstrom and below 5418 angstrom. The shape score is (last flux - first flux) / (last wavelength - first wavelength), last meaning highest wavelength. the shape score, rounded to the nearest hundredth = 0.02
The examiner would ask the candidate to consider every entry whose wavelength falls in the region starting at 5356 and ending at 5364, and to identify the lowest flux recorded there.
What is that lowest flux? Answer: 14.05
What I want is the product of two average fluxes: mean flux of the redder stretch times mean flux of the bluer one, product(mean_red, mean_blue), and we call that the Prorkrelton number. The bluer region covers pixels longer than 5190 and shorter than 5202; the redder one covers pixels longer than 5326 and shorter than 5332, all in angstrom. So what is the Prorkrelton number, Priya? 199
